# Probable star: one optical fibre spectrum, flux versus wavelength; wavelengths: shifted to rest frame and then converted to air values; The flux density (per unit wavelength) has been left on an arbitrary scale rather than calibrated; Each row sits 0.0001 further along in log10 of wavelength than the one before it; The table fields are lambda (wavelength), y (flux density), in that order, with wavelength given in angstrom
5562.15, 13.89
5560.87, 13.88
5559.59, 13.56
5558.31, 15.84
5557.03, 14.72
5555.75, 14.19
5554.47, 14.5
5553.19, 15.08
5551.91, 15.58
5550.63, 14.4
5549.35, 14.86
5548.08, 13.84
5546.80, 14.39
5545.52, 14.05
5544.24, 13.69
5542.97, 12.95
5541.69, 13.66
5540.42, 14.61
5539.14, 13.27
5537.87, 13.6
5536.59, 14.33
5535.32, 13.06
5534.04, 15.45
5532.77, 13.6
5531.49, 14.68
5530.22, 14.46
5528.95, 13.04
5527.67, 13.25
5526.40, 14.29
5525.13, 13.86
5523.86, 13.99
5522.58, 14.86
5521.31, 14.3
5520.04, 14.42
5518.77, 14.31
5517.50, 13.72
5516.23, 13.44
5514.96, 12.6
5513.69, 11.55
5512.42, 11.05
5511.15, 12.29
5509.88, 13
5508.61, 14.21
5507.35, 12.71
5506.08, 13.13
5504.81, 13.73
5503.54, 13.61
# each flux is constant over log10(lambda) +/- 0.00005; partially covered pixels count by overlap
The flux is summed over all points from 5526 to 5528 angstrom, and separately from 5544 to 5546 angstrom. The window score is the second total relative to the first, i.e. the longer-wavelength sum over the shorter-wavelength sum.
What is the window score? 1.01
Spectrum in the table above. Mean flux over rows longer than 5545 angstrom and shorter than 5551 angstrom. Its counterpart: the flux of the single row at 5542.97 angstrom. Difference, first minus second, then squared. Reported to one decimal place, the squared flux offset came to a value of 1.8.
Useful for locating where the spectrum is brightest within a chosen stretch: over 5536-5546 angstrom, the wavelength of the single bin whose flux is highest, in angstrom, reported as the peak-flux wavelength 5540.42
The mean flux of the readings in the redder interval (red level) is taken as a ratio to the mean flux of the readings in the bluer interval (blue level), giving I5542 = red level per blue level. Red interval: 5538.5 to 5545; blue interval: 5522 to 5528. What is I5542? 0.97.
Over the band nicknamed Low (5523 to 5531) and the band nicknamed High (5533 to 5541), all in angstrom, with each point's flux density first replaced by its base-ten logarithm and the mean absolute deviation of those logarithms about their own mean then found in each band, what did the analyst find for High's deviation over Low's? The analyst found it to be 1.6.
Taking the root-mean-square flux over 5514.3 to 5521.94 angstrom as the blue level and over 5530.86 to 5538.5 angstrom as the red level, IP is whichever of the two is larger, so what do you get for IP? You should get 14.14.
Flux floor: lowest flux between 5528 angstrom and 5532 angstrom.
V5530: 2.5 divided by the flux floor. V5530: 0.192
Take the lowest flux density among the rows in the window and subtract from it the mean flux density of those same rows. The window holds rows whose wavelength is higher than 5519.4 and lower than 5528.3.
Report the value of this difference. -0.9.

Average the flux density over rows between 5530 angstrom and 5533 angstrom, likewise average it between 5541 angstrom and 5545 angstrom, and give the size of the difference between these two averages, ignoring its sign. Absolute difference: 0.81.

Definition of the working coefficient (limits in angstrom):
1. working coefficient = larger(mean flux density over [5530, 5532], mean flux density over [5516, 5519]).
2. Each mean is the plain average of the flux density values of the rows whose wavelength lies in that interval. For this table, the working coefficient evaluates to 14.6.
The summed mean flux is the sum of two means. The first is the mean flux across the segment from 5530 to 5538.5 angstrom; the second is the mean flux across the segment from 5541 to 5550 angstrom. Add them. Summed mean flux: 28.1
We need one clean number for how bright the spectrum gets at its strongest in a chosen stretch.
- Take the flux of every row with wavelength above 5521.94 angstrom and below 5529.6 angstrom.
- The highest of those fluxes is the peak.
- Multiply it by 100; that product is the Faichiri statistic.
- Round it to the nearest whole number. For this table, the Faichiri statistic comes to 1486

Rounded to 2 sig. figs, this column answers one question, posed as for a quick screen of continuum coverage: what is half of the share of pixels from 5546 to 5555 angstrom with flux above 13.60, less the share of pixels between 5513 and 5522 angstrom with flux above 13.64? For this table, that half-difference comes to 0.21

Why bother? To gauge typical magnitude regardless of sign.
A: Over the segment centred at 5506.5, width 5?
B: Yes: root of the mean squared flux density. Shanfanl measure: 13.5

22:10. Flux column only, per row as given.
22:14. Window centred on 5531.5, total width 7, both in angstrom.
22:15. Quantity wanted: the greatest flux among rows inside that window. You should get 15.45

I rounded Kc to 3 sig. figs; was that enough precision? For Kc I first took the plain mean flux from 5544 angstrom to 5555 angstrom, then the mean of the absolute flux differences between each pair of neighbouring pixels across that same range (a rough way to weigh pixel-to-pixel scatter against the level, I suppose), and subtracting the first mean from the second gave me -13.9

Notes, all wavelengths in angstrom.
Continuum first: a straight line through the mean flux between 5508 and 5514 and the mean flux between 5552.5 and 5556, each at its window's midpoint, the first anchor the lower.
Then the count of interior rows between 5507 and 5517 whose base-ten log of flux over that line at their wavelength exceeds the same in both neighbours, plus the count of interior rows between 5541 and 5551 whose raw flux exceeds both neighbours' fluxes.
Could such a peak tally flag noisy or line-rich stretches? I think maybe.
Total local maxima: 3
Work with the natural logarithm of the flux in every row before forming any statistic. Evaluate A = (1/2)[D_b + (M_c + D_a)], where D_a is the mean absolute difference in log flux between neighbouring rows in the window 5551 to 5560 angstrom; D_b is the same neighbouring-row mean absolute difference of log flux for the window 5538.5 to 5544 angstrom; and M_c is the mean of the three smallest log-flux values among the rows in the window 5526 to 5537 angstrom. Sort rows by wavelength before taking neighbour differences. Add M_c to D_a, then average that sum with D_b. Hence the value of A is 1.35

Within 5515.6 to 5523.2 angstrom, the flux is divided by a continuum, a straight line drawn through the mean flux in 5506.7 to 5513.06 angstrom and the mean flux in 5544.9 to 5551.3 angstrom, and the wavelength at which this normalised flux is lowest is 5516.23 angstrom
